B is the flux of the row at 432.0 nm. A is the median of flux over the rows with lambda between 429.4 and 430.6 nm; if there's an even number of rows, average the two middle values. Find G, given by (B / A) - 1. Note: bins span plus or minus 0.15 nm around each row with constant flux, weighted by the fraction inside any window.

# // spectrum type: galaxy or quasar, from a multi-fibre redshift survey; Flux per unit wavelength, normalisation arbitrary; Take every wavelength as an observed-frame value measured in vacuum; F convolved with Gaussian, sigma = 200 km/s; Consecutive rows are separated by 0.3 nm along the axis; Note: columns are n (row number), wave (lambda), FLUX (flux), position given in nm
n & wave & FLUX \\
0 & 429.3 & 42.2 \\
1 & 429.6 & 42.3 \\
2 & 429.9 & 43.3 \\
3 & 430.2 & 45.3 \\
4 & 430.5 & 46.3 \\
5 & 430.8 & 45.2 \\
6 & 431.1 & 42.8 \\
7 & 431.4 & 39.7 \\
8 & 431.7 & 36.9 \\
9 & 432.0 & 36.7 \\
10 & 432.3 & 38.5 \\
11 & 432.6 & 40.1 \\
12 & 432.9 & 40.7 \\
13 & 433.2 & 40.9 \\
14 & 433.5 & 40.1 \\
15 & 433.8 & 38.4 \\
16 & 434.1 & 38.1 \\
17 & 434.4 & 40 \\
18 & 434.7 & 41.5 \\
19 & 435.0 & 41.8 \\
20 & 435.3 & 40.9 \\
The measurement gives -0.17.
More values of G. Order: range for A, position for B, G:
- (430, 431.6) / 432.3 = -0.15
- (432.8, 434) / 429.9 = 0.07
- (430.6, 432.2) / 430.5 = 0.17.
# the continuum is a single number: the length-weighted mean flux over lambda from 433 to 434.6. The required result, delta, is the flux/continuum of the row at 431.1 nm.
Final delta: 1.08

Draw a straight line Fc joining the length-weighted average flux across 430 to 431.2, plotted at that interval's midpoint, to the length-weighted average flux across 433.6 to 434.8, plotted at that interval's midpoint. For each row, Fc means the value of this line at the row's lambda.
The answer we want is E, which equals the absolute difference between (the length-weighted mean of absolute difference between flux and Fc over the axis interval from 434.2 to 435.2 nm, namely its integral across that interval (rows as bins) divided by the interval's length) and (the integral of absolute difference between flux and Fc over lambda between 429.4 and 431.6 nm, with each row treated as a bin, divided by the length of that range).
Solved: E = 0.22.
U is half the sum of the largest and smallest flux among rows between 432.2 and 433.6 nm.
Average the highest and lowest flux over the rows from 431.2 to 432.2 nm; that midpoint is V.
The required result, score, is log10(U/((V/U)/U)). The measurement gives 3.21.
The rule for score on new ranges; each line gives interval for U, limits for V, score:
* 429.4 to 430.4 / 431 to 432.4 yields 3.33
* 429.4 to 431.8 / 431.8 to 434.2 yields 3.27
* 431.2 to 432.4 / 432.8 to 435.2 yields 3.14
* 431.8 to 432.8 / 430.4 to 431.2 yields 3.10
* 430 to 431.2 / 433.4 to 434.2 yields 3.35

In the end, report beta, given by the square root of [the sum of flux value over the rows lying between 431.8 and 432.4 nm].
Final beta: 8.7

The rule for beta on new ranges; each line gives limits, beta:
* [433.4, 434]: 8.9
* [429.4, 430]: 9.3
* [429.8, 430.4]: 9.4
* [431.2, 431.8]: 8.8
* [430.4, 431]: 9.6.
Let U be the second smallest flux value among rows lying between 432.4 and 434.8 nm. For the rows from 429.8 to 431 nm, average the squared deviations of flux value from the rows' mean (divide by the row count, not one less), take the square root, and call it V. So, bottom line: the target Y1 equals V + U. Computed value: 39.5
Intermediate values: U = 38.4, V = 1.1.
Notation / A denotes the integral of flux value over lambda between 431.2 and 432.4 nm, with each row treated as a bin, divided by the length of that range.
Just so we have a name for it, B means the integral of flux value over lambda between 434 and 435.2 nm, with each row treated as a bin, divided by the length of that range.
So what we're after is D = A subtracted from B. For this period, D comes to 2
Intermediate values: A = 38.1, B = 40.5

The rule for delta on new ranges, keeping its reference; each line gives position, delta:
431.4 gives 1.00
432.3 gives 0.97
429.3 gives 1.07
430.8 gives 1.14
